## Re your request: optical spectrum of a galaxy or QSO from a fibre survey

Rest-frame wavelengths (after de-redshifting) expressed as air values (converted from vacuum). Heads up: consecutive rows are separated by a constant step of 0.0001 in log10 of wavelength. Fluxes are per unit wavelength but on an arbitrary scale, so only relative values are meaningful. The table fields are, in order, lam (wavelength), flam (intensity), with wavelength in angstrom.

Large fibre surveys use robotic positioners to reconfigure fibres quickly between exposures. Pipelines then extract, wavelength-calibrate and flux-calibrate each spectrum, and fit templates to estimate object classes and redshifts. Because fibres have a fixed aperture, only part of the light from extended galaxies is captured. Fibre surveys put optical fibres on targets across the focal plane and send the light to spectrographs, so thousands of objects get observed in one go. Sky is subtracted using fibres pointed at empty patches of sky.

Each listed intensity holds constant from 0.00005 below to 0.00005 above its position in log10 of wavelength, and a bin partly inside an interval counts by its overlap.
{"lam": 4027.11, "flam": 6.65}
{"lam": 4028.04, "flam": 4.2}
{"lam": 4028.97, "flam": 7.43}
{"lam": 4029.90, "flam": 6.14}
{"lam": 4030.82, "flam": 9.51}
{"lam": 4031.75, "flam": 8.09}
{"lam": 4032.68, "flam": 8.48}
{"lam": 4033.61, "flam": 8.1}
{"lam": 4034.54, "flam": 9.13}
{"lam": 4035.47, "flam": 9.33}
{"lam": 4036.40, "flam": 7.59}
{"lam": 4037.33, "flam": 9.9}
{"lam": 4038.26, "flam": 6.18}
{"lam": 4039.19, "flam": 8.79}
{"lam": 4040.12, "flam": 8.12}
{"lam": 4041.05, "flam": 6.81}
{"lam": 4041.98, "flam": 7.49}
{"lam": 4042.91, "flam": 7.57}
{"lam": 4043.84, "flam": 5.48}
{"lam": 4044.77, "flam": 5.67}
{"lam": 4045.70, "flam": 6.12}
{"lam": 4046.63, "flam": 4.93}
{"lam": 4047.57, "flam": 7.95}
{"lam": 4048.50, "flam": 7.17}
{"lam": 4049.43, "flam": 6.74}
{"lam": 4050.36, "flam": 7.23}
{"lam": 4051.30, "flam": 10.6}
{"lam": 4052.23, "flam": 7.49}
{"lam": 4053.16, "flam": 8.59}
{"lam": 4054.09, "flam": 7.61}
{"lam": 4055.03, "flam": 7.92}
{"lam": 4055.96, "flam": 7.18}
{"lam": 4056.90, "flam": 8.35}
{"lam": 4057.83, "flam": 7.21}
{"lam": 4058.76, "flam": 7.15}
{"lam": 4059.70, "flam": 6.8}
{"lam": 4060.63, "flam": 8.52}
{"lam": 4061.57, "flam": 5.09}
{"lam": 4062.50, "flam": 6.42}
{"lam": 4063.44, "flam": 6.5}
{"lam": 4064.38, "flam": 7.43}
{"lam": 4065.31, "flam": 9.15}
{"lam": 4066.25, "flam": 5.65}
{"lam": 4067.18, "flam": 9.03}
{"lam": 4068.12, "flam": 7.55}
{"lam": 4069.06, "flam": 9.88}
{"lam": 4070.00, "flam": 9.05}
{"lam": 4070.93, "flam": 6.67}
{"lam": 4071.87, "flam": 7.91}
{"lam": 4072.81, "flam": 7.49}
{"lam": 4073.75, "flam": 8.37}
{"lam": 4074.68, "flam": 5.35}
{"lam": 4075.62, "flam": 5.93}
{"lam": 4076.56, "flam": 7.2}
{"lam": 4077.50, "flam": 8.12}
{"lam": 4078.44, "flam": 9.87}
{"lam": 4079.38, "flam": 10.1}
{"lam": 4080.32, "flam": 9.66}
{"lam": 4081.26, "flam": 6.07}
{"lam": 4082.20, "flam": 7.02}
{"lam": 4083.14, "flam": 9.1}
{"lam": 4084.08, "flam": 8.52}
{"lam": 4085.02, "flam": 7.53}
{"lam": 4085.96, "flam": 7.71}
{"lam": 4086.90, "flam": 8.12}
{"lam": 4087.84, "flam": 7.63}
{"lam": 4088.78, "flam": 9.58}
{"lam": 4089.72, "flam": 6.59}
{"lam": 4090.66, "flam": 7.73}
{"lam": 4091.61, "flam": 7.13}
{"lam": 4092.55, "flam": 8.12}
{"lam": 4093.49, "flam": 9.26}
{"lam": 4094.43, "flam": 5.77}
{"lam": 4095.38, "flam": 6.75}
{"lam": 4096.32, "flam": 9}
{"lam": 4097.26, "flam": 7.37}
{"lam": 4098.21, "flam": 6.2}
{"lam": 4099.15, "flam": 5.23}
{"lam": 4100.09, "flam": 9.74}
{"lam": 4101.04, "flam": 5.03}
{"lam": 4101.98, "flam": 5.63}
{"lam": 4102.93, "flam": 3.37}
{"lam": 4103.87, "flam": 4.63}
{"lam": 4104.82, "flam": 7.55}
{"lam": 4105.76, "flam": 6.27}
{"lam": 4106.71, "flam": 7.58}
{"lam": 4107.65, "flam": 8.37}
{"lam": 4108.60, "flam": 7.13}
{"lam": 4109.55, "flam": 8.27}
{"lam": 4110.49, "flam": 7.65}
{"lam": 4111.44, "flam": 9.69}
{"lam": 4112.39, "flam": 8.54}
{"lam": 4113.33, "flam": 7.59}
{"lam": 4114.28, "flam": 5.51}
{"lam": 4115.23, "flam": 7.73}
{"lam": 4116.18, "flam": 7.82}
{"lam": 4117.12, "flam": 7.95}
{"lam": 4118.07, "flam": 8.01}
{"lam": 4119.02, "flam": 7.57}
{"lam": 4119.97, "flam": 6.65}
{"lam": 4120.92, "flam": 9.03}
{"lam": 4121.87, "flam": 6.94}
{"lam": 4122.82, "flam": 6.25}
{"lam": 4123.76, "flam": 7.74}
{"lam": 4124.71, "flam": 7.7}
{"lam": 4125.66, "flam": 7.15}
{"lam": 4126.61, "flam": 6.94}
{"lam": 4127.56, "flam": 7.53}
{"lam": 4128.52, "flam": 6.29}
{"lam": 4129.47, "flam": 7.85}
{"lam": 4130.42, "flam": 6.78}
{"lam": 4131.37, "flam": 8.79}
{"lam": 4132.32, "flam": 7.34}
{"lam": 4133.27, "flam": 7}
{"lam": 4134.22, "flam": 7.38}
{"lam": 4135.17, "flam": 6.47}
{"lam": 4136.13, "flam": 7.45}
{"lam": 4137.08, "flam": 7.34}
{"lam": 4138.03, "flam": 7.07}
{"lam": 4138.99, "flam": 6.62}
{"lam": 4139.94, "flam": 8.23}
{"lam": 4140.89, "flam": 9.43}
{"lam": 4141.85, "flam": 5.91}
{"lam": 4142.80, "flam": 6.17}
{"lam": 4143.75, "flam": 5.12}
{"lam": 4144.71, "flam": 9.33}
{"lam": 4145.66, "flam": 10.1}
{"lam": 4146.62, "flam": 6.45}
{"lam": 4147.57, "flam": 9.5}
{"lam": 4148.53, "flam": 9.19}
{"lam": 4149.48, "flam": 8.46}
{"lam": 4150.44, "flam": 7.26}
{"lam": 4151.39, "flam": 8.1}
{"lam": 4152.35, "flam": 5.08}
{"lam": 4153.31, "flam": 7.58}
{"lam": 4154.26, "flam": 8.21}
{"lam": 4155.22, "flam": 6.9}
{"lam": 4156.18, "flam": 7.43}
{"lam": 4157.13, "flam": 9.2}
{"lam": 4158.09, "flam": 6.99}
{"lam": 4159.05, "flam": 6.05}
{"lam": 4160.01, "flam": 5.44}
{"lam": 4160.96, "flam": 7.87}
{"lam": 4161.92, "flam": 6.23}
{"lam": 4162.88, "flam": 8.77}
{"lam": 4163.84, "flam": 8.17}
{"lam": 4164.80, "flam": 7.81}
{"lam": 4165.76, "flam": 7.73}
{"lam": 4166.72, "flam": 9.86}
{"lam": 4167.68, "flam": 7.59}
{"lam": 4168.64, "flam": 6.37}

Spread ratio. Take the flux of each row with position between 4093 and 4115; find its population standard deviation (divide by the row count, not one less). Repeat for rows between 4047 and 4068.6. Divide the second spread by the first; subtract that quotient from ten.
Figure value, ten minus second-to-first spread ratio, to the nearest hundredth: 9.30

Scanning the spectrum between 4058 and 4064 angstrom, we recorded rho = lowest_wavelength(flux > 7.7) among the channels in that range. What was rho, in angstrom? 4060.63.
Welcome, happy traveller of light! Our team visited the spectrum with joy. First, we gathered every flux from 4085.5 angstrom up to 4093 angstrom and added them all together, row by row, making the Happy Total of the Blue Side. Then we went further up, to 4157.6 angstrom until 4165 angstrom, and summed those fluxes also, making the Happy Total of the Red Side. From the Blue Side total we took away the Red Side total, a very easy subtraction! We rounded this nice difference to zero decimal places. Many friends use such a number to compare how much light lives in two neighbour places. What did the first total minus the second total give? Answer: 5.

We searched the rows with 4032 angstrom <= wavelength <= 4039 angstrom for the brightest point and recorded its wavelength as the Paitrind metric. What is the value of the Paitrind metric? 4037.33 angstrom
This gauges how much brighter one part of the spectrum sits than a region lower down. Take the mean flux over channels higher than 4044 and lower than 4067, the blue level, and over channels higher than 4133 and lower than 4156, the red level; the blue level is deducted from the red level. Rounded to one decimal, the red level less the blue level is 0.3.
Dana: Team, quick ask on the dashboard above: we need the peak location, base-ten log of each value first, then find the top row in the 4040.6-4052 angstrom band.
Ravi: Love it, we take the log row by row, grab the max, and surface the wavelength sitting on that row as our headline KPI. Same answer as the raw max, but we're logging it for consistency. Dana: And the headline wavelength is 4051.30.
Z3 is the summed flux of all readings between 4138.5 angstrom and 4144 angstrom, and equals 41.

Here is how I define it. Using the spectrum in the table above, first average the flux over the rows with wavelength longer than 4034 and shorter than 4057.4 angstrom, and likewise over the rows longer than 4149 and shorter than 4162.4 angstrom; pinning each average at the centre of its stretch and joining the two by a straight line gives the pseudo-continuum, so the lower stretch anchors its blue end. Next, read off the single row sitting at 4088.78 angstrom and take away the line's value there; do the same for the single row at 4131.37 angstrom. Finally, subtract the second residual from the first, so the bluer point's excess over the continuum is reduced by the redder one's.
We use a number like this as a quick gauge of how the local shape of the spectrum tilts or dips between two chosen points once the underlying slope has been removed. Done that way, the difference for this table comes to 0.6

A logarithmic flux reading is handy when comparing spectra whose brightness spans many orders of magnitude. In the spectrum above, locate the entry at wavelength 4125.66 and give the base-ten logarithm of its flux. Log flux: 0.854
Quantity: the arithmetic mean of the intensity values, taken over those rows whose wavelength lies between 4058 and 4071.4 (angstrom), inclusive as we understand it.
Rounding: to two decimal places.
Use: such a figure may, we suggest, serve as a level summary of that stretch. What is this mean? 7.49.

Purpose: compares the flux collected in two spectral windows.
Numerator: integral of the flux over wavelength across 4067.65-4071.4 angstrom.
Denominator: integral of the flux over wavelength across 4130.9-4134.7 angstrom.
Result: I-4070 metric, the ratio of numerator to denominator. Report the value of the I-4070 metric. 1.07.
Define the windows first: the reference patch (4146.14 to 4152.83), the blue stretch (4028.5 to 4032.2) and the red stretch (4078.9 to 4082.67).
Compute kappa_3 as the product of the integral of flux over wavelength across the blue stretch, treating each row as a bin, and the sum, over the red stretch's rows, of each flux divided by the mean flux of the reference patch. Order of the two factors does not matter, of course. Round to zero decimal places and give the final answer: 123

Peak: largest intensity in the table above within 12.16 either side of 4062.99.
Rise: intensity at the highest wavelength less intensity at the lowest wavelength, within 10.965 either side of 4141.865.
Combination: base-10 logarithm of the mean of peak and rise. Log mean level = 0.54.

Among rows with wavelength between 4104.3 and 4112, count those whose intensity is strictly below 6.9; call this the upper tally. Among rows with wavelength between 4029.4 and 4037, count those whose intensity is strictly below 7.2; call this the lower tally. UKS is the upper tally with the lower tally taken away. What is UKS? 0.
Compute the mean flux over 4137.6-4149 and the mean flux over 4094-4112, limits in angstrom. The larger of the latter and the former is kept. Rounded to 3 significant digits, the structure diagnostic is 7.76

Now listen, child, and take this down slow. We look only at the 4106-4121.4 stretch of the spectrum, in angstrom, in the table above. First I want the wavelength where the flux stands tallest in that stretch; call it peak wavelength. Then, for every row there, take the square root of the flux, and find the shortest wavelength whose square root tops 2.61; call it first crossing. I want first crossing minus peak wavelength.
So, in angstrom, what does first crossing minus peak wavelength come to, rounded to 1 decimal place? -4.7 angstrom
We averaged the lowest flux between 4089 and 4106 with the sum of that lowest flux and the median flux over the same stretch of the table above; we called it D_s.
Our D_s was 6.7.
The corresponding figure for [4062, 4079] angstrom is 9.1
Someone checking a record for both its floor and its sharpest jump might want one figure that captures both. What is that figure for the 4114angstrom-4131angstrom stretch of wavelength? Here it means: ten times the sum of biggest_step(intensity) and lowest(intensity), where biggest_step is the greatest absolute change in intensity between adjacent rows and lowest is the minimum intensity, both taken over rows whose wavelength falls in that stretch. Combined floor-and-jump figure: 79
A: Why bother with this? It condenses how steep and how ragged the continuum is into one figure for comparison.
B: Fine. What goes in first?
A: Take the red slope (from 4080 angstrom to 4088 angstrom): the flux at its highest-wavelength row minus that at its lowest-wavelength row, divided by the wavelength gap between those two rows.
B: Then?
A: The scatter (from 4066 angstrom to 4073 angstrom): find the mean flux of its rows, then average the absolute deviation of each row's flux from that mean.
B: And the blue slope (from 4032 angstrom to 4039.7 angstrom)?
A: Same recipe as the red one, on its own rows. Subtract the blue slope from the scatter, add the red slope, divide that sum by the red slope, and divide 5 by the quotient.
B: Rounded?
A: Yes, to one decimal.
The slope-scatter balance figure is -1.8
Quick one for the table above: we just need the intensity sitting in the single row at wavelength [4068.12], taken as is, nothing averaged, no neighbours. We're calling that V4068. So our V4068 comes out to 7.55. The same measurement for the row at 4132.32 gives 7.34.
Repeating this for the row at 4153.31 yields 7.58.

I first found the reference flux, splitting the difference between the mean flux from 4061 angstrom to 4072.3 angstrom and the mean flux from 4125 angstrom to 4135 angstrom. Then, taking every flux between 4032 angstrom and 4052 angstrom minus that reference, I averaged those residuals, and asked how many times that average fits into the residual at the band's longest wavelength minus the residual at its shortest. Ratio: 12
